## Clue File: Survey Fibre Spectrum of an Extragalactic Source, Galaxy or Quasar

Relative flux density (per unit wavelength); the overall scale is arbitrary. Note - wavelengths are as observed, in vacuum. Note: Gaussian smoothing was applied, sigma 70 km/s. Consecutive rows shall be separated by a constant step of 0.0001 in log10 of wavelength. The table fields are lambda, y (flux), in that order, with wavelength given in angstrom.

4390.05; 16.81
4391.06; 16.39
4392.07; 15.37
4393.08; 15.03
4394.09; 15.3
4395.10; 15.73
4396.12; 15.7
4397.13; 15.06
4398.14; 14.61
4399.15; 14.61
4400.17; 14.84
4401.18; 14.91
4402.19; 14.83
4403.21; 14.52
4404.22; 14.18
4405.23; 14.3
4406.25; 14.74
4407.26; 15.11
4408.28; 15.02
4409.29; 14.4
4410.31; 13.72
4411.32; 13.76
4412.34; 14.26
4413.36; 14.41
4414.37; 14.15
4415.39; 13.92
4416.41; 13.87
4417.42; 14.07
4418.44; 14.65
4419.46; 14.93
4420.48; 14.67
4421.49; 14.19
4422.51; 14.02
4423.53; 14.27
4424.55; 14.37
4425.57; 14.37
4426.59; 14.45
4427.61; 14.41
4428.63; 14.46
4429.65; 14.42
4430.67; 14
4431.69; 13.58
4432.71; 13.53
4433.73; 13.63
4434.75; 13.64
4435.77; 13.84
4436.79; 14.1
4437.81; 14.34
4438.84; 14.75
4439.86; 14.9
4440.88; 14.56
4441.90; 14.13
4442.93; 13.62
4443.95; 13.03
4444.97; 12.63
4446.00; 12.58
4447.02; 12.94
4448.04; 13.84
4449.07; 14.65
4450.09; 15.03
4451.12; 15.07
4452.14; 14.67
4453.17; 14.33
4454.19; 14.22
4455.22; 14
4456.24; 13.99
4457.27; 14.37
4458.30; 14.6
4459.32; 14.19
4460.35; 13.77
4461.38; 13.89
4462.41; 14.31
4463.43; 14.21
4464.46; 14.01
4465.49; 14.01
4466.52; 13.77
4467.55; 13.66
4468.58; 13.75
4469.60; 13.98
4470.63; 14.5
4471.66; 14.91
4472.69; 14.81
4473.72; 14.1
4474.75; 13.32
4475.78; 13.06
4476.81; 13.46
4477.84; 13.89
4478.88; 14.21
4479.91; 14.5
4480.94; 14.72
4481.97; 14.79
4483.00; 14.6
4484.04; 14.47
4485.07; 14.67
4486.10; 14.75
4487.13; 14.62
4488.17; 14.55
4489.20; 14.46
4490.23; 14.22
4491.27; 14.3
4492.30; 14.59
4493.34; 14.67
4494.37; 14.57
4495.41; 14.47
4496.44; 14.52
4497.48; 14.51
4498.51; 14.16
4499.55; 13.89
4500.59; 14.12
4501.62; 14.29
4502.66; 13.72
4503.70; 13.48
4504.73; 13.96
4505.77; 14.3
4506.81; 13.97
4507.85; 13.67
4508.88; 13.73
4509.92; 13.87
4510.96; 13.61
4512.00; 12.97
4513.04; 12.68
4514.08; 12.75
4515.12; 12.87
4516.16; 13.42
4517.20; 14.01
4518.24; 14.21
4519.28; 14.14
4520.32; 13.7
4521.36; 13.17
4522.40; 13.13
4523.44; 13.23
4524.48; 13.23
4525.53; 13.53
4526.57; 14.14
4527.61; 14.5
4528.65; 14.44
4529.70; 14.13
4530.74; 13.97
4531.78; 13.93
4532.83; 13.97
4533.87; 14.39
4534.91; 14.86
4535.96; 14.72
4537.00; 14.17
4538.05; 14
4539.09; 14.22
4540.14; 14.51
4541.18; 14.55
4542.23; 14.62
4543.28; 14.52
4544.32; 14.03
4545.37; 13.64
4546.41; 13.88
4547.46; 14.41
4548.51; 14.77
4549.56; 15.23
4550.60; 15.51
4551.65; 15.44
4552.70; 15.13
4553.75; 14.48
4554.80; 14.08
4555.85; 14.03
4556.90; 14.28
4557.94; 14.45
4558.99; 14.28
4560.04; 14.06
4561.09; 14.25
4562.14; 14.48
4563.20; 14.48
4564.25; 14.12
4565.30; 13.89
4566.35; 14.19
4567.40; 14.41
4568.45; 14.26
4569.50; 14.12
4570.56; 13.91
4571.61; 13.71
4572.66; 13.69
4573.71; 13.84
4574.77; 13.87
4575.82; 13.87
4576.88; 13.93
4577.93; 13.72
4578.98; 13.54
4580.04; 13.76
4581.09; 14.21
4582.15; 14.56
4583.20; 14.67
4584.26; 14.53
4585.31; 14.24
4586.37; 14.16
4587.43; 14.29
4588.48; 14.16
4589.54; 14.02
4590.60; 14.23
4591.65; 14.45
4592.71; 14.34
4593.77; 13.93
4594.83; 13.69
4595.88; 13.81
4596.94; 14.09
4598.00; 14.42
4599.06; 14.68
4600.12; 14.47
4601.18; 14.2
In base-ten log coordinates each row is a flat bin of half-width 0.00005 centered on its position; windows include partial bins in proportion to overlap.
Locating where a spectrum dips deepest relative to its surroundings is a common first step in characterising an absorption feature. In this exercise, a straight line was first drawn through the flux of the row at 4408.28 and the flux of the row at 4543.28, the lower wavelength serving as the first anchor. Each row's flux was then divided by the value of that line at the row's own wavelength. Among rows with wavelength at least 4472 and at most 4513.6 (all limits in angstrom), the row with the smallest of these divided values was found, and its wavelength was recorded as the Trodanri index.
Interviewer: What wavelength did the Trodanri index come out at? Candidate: 4513.04 angstrom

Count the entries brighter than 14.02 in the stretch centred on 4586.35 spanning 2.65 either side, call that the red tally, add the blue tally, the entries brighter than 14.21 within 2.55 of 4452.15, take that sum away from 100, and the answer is 90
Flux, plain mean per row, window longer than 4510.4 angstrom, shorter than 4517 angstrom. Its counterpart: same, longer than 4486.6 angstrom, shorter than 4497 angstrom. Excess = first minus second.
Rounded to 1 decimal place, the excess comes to -1.4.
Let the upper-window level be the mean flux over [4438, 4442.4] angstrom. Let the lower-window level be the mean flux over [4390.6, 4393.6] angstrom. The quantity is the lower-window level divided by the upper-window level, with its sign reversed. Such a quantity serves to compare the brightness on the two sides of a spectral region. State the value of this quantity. -1.07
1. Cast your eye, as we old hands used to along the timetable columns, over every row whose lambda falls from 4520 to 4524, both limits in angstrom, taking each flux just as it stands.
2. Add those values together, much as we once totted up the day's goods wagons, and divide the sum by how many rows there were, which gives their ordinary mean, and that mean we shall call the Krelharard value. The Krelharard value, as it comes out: 13.3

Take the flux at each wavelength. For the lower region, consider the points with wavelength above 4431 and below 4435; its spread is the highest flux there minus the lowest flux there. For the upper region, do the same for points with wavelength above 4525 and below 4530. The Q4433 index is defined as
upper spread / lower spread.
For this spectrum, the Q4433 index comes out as 8.8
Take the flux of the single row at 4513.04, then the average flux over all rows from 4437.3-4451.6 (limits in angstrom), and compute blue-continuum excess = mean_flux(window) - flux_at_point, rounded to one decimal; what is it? 1.3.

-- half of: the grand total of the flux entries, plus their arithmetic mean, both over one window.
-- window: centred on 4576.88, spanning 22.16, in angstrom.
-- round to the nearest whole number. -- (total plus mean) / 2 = 155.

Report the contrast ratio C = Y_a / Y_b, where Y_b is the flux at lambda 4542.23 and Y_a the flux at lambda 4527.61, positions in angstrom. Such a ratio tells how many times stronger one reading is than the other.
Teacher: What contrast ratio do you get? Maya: 0.99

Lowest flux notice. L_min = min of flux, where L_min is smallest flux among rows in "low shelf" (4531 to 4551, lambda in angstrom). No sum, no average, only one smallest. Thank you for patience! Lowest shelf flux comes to 13.64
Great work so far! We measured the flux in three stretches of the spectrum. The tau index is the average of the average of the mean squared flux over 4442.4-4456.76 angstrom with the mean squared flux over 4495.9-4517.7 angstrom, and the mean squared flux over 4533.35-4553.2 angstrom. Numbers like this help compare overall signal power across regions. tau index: 201.8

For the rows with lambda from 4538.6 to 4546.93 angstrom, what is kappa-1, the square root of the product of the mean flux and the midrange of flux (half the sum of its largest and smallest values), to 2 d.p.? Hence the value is 14.19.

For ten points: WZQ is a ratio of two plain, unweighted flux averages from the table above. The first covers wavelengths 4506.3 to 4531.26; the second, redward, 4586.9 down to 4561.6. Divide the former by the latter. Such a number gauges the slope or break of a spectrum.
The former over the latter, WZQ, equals 0.97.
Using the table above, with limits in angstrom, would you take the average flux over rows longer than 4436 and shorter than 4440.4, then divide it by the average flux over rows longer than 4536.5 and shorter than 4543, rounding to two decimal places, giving 1.01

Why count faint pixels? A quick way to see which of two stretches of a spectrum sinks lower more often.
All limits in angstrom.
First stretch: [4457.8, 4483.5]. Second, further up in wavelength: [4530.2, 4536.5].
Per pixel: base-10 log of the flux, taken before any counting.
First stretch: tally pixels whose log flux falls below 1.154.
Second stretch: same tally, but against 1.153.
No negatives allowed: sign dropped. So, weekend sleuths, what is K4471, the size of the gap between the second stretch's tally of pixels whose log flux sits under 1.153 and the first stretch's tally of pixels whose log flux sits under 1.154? 13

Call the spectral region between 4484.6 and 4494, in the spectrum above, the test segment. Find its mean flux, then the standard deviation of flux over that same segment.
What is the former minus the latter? 14.4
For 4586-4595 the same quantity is 13.9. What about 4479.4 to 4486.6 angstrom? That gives 14.5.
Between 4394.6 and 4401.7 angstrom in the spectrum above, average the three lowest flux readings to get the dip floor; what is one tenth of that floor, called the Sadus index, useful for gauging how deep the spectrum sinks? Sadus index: 1.47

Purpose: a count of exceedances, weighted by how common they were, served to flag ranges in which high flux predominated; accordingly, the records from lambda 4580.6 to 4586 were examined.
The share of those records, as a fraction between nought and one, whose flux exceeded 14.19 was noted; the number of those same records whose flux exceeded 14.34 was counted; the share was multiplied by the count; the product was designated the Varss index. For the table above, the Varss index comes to 3.0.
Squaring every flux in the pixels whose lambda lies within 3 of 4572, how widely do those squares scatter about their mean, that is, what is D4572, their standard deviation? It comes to 4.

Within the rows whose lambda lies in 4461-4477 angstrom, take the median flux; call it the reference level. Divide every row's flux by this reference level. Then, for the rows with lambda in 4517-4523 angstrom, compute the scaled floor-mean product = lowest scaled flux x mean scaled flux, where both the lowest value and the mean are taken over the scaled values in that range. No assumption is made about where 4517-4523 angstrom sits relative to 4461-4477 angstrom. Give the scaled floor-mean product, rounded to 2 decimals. 0.92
